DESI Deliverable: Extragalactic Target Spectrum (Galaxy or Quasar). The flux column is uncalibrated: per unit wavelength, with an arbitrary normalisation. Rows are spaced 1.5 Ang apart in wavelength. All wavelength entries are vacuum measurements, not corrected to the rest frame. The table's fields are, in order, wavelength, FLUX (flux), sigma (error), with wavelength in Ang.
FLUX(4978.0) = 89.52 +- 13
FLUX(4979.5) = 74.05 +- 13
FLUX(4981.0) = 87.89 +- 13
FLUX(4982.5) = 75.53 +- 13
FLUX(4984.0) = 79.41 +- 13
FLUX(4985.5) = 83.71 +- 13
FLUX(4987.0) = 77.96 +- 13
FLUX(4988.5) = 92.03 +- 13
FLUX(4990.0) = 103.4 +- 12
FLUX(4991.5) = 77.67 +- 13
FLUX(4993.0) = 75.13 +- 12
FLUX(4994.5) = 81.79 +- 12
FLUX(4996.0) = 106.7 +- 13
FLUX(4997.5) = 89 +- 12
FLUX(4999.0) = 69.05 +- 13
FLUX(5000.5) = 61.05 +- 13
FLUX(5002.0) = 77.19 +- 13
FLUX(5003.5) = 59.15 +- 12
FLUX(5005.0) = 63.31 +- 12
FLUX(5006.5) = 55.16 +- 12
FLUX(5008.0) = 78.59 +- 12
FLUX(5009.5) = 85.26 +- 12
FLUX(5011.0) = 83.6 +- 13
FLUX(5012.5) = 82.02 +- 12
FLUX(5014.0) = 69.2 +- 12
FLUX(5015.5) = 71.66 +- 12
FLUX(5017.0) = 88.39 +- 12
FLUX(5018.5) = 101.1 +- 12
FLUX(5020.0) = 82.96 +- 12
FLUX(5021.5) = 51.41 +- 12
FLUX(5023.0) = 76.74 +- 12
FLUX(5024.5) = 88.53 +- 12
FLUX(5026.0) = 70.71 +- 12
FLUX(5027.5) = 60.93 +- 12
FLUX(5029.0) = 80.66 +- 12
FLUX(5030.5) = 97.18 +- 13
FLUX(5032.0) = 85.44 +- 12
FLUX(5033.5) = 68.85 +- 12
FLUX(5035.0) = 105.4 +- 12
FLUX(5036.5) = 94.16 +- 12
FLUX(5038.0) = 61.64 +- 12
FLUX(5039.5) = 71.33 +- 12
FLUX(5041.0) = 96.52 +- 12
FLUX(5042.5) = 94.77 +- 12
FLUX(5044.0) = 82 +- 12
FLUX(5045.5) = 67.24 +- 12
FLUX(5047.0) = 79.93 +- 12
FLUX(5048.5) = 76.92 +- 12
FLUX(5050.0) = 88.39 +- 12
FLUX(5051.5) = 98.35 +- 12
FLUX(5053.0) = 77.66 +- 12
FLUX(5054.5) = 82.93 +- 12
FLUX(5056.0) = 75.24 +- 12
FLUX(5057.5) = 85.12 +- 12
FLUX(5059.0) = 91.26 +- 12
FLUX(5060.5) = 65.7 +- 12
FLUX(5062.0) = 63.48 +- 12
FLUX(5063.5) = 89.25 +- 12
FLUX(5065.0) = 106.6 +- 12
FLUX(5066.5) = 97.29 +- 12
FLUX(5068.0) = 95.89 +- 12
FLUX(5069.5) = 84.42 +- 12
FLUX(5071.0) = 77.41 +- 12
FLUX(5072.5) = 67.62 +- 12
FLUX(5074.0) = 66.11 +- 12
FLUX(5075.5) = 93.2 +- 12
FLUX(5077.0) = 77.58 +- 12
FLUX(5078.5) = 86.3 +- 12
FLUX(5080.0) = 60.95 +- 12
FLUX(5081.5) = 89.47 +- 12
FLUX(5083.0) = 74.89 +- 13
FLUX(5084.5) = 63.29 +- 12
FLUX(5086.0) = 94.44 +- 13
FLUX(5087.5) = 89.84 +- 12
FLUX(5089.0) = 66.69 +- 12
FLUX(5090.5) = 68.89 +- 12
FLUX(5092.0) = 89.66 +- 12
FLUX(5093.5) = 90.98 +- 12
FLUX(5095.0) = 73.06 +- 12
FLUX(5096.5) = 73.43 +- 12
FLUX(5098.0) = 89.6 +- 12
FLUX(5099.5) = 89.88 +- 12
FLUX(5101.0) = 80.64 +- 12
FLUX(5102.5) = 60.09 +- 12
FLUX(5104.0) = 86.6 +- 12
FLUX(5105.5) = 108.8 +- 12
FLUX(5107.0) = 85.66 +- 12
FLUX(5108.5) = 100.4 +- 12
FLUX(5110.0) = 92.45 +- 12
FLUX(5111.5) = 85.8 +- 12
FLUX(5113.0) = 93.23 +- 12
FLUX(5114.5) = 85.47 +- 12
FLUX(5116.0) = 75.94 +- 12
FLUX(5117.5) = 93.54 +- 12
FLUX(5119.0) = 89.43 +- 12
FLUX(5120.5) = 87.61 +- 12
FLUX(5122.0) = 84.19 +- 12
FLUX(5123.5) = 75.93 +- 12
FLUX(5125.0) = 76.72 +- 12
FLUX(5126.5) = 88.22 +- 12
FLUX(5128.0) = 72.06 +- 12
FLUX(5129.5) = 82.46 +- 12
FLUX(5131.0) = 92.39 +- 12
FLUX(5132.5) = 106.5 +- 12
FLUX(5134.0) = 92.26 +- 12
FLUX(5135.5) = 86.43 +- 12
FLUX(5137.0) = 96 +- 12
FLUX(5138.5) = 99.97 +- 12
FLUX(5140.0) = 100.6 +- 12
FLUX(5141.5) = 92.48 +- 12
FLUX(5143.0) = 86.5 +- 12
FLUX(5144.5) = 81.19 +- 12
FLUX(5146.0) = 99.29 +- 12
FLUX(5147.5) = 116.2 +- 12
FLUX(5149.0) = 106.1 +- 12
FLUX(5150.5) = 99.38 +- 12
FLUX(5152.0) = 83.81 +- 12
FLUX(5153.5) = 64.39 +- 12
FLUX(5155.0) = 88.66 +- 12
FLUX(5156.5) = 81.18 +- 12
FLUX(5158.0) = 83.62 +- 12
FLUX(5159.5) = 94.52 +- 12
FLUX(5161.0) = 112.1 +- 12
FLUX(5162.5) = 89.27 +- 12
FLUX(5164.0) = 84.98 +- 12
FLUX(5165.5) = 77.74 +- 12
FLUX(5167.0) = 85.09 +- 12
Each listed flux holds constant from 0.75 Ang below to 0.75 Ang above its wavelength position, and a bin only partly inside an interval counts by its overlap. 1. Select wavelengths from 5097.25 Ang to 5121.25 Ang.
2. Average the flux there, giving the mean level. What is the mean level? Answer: 88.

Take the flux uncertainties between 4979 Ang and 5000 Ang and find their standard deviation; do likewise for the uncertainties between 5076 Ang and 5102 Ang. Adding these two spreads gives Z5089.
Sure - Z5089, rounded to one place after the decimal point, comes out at 0.8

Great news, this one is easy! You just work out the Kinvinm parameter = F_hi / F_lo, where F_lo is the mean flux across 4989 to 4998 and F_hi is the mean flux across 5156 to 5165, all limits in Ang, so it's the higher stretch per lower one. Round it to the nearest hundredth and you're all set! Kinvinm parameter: 1.02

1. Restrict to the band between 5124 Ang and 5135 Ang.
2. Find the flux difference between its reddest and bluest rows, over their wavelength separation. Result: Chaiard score 1.7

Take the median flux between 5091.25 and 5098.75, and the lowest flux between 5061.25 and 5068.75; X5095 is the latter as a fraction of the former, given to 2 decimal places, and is 0.71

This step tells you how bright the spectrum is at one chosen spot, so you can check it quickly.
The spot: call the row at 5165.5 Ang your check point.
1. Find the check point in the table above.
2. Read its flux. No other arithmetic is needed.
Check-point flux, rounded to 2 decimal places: 77.74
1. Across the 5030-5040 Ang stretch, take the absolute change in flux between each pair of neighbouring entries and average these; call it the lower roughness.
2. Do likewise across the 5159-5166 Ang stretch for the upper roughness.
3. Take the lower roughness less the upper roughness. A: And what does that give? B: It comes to 7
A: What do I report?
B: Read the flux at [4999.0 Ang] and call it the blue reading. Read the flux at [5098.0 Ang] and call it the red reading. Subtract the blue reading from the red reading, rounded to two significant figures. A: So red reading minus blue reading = 21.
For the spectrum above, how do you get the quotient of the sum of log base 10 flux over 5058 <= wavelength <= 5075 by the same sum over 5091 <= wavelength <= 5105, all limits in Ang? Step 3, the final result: 1.2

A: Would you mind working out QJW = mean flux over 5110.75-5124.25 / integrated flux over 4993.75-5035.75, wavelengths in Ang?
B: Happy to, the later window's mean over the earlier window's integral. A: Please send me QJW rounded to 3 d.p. 0.026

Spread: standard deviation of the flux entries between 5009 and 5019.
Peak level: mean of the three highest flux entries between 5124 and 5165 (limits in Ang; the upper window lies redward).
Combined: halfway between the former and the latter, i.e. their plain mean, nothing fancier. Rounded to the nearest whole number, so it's 61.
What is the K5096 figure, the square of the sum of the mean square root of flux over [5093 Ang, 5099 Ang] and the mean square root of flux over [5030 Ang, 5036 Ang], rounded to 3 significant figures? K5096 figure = 340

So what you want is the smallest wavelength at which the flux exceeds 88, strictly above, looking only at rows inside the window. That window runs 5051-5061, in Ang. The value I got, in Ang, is 5051.5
